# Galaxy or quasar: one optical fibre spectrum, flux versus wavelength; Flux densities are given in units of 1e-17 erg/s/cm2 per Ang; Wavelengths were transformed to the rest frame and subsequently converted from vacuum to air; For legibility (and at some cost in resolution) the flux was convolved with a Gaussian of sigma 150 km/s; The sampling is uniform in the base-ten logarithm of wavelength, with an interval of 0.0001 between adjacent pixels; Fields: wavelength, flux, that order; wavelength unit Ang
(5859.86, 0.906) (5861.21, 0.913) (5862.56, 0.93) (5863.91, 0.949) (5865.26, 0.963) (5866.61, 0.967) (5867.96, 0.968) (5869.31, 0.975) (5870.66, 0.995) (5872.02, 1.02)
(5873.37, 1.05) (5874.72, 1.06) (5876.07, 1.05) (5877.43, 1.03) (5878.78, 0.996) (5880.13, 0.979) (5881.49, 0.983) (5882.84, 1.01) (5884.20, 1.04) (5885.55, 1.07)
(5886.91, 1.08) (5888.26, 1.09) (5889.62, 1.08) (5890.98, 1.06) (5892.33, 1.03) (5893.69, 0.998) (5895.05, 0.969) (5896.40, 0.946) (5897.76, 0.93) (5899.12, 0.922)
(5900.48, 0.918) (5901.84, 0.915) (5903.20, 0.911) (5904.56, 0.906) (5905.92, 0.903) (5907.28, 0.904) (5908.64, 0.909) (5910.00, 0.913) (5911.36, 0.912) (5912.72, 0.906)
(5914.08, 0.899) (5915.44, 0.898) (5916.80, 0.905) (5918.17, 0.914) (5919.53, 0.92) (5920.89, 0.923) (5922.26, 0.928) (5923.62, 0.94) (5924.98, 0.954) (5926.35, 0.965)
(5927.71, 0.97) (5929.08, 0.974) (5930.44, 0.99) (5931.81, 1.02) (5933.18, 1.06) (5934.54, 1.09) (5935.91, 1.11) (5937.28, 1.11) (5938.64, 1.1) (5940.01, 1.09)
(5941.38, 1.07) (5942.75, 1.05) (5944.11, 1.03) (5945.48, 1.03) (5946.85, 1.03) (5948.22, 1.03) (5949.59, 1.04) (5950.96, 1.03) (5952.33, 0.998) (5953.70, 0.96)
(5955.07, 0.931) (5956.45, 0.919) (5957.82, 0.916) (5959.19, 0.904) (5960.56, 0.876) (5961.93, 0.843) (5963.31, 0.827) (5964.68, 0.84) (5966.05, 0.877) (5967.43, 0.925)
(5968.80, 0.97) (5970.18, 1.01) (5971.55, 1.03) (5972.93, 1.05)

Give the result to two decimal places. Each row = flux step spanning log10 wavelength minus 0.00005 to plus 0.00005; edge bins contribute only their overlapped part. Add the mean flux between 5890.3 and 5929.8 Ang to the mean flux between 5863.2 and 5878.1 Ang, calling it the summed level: 1.94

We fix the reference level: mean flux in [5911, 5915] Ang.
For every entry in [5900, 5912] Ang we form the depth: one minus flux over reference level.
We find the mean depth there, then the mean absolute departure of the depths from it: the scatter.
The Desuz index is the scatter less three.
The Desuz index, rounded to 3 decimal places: -2.995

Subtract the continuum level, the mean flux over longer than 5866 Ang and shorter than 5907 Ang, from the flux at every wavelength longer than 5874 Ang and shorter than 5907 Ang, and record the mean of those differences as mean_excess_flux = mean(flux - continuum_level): 0.000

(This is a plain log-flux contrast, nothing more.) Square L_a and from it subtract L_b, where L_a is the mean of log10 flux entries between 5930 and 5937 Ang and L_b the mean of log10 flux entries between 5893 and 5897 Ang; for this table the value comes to 0.013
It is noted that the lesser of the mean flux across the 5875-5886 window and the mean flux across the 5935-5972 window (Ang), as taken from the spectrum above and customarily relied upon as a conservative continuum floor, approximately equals 0.983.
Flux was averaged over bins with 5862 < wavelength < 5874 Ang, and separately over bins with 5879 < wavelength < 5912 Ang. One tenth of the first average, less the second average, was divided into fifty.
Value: -57.1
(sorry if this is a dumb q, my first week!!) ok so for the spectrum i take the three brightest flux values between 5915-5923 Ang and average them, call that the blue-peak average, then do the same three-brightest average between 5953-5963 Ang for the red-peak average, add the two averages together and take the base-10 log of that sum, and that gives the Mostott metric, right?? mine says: 0.270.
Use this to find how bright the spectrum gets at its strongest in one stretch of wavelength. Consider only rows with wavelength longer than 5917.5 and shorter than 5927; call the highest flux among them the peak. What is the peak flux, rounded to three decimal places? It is 0.965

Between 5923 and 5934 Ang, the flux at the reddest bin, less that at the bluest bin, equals 0.120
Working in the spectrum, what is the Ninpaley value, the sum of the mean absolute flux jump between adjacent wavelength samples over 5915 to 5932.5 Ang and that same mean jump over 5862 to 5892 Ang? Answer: 0.027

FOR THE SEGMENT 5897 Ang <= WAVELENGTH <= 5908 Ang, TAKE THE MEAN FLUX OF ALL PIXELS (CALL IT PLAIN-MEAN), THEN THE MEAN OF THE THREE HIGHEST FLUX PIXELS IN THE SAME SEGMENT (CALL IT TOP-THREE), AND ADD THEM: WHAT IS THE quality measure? 1.84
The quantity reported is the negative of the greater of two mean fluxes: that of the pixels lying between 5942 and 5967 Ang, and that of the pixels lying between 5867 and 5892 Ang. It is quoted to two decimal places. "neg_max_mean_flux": -1.03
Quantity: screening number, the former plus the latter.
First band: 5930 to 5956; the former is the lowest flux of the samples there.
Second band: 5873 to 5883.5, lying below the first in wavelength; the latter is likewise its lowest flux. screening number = 1.91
